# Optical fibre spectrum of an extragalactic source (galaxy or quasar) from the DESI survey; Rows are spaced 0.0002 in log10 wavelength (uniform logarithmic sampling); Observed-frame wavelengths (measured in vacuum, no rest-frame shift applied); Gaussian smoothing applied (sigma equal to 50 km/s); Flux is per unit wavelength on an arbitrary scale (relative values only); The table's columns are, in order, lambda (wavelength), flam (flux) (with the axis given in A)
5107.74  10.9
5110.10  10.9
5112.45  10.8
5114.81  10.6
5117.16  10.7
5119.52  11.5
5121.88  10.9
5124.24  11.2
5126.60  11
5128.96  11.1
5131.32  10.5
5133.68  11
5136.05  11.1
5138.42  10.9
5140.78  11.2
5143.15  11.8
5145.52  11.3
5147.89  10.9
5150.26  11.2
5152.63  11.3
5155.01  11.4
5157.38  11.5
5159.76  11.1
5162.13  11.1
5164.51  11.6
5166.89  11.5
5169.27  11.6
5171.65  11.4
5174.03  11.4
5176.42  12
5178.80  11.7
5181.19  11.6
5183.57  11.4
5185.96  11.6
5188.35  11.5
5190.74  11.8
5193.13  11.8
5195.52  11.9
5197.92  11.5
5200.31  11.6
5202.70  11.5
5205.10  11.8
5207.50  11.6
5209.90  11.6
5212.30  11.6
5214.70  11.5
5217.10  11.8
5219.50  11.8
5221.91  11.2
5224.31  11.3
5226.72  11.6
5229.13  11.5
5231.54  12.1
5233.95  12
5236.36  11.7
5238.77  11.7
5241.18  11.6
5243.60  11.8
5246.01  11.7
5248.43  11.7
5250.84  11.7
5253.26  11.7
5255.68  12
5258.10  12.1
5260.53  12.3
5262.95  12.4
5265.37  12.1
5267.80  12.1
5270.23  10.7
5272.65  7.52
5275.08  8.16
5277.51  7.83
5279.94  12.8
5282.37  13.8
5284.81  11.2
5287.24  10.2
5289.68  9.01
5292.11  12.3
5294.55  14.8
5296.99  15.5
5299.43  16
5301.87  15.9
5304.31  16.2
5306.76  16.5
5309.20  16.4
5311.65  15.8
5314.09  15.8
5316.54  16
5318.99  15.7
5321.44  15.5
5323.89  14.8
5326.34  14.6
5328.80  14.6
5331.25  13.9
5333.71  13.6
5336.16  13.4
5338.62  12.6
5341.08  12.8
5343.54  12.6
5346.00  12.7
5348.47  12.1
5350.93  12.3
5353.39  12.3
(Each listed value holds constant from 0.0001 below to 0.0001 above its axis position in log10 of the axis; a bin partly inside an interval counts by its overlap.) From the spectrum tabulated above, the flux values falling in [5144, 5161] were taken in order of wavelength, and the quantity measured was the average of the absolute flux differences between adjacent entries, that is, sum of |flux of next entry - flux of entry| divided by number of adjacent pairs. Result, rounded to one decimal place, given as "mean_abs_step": 0.2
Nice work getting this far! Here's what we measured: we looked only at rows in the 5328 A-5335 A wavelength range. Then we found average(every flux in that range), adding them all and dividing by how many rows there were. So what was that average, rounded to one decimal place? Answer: 14.0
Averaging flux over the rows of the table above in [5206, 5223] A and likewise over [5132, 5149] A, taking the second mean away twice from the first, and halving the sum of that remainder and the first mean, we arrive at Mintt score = 0.4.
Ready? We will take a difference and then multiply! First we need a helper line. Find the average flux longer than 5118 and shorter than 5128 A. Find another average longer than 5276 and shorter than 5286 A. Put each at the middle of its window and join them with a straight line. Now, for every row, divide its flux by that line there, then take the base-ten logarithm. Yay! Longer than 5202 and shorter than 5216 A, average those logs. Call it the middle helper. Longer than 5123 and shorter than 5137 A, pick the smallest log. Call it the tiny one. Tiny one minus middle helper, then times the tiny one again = 0.0010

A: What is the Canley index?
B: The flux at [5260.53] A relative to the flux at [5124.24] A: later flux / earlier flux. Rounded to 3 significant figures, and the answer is 1.10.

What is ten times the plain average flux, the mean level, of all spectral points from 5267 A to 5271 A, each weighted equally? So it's 114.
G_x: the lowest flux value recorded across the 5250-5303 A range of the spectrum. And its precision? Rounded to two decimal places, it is 7.52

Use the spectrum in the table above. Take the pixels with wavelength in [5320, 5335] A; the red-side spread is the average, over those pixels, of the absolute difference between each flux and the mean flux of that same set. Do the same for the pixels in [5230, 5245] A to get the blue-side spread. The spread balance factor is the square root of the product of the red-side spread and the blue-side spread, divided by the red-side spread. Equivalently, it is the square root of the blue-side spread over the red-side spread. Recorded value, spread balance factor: 0.56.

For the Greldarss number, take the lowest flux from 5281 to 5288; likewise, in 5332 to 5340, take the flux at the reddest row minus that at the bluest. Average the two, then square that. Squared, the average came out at 21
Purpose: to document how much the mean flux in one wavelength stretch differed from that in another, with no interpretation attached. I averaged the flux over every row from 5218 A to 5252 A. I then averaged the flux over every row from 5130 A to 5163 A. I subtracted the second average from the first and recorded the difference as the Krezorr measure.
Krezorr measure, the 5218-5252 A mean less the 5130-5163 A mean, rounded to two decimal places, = 0.51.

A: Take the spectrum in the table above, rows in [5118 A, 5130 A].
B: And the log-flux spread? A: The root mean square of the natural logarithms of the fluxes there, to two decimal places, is 2.41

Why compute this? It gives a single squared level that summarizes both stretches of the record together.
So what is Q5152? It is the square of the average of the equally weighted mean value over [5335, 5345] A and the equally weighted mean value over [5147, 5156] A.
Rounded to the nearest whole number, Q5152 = 145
